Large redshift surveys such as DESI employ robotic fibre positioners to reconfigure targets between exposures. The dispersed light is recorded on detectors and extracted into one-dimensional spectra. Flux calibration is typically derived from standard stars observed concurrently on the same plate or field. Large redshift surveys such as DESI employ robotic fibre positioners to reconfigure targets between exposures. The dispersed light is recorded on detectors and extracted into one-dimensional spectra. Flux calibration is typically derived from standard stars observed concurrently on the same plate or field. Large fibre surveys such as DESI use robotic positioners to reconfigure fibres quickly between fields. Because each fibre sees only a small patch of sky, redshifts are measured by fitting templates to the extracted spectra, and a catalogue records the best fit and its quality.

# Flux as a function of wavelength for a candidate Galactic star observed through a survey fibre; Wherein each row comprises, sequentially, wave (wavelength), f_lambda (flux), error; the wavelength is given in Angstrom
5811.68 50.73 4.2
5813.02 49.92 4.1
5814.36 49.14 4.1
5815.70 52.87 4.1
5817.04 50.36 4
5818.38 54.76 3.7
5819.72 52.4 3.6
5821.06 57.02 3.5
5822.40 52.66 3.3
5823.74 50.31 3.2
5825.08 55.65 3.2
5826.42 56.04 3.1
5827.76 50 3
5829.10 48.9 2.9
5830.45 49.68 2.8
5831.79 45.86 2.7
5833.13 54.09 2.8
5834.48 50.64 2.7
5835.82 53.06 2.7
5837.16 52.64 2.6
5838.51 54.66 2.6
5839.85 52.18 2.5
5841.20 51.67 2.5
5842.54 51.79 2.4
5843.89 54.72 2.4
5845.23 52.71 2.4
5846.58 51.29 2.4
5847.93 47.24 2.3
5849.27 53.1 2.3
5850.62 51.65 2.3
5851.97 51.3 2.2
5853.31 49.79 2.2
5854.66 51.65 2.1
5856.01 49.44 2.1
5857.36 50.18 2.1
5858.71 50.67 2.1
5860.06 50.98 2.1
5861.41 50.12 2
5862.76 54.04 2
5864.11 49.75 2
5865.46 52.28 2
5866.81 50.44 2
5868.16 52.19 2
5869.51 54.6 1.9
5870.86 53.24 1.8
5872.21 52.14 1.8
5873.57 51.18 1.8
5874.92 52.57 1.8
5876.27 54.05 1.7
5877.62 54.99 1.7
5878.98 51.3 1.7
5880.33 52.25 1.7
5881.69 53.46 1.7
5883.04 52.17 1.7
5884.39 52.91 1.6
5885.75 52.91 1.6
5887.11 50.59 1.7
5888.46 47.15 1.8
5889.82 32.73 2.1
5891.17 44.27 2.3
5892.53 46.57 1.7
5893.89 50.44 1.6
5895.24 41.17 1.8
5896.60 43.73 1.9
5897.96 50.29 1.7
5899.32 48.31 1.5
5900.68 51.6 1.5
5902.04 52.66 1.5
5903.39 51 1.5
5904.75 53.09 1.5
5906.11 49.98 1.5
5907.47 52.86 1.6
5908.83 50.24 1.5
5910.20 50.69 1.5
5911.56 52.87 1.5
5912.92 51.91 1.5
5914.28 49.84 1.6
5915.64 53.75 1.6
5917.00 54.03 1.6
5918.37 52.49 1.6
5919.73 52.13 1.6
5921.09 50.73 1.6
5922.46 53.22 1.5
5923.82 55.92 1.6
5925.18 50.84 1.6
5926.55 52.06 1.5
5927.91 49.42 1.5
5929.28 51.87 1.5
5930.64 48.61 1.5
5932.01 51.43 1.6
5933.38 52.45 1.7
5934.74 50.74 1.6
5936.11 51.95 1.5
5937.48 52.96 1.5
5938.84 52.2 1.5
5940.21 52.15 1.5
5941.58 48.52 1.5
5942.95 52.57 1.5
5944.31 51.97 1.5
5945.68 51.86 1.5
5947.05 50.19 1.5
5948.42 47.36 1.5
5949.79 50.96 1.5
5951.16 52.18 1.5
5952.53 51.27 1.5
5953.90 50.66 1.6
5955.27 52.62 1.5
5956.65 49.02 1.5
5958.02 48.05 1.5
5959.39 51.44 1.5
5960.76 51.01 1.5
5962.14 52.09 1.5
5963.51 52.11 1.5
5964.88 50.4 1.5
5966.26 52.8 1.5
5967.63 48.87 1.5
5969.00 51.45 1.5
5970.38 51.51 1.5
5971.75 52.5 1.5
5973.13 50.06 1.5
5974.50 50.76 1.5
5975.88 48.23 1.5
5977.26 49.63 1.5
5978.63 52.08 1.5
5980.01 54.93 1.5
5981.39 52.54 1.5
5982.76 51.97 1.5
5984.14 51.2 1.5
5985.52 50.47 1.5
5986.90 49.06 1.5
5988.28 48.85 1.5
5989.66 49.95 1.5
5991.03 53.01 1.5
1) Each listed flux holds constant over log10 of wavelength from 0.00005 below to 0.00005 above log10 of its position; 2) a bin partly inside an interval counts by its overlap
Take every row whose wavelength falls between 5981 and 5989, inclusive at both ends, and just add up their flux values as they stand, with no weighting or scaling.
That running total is 304.1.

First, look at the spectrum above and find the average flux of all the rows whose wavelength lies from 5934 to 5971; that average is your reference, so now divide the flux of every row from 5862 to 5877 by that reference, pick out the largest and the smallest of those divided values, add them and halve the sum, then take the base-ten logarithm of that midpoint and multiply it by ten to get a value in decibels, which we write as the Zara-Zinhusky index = 0.09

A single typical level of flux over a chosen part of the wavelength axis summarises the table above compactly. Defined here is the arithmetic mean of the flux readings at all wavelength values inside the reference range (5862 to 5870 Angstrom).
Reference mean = 52.2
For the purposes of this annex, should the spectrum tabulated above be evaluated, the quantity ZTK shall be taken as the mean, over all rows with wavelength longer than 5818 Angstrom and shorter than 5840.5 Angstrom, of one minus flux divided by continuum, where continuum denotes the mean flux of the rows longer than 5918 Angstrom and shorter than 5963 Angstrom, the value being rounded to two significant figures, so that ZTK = -0.021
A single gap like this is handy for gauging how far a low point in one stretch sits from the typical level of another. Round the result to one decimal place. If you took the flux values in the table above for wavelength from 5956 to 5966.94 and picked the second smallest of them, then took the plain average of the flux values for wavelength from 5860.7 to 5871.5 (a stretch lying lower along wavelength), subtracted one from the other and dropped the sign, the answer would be 3.1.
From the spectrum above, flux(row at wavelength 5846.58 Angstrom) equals 51.29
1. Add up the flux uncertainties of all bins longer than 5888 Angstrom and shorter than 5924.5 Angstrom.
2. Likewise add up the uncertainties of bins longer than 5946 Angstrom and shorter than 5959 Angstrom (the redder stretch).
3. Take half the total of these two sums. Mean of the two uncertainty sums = 29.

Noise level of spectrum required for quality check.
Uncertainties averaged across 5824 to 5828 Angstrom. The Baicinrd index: 3.1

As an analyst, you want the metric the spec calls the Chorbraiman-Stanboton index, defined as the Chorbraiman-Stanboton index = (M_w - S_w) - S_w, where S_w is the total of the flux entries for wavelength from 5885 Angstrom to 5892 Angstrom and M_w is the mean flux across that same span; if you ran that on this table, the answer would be -410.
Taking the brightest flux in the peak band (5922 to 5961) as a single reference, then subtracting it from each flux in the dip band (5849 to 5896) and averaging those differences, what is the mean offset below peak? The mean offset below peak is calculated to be -5.4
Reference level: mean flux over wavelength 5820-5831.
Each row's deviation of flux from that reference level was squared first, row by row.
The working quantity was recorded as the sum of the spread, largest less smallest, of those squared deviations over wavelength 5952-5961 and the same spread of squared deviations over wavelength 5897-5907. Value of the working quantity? 38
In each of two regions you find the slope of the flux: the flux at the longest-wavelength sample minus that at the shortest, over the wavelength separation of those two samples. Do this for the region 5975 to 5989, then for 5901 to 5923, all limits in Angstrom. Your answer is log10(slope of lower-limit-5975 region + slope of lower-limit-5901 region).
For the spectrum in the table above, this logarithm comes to -1.1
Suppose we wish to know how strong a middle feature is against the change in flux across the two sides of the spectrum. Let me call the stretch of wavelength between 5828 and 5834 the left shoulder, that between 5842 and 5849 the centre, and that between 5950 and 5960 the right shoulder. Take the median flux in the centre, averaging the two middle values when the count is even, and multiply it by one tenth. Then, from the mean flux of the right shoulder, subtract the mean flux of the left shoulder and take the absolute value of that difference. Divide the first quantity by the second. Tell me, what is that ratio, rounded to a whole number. 5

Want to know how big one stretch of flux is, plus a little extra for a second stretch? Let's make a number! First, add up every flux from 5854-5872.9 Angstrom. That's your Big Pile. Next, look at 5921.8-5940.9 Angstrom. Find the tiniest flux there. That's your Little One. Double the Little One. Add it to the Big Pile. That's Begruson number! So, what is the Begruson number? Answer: 819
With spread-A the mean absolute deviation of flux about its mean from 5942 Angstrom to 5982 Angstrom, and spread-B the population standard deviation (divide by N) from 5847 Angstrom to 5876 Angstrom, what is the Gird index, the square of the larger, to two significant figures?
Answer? 2.8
